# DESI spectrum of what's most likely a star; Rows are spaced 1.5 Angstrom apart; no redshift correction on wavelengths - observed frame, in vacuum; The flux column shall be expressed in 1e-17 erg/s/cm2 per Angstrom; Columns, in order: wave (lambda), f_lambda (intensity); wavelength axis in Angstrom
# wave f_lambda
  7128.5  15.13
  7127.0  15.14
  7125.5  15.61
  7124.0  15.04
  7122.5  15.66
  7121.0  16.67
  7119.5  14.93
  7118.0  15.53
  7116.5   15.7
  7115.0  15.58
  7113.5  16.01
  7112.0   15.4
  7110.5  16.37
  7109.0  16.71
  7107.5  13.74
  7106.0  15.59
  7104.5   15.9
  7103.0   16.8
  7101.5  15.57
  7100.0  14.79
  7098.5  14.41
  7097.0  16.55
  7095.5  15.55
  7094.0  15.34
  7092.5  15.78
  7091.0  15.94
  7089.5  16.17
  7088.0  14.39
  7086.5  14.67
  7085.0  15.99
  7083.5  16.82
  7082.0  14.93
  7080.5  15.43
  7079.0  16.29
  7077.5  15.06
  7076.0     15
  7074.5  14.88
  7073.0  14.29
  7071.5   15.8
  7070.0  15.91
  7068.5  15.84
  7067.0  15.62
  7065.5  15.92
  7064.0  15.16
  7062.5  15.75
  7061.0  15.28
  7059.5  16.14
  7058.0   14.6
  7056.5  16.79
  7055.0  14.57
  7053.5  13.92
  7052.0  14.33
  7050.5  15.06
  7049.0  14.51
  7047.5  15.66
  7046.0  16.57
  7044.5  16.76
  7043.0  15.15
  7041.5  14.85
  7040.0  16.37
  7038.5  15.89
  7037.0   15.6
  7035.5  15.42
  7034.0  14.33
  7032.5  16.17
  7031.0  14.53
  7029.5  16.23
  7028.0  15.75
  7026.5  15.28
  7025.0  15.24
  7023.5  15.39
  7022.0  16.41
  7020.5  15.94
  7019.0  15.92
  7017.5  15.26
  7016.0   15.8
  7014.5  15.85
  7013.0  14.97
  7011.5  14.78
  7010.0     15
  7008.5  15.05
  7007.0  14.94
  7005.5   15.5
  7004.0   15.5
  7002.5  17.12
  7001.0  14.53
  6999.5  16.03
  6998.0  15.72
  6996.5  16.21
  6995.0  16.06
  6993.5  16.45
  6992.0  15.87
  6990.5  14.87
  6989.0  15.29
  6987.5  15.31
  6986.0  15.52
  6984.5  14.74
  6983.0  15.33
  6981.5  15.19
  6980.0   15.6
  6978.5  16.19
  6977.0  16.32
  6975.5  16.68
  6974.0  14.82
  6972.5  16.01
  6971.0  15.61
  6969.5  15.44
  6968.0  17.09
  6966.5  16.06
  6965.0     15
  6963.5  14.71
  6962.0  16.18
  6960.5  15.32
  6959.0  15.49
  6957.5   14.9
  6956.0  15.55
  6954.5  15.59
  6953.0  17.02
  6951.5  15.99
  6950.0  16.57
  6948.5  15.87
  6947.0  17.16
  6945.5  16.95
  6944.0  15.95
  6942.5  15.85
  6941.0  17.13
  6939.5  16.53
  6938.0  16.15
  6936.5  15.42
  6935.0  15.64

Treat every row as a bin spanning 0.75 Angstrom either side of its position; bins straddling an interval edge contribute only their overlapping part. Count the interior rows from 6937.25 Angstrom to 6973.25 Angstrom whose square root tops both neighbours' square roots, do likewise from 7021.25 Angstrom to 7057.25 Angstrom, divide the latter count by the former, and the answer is 0.71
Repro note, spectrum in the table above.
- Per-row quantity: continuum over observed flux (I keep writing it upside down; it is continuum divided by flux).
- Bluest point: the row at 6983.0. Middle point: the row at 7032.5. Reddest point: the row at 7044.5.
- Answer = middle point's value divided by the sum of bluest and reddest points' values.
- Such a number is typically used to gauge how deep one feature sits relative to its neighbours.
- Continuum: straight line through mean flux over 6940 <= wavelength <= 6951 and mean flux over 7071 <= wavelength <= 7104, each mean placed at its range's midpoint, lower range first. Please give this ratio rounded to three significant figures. 0.491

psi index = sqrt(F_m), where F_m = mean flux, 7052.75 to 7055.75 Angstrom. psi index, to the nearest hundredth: 3.77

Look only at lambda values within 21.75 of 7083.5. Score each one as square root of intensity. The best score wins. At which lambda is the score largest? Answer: 7083.5 Angstrom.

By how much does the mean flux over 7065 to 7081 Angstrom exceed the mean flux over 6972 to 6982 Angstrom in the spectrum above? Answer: -0.4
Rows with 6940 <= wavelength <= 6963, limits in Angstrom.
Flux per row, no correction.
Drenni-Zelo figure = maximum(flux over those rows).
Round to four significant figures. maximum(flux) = 17.16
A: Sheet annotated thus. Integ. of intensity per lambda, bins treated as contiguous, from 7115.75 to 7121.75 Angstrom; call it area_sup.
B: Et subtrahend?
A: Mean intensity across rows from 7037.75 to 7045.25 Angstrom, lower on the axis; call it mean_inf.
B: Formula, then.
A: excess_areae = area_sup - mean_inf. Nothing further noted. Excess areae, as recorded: 78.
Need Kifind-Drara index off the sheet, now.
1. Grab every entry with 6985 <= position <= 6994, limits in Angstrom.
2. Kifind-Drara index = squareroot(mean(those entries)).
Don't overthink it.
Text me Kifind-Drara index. 3.94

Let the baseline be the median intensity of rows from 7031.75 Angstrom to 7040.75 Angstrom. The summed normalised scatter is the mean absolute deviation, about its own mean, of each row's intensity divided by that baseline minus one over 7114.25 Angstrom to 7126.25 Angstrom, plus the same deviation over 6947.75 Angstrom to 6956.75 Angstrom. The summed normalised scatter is 0.050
